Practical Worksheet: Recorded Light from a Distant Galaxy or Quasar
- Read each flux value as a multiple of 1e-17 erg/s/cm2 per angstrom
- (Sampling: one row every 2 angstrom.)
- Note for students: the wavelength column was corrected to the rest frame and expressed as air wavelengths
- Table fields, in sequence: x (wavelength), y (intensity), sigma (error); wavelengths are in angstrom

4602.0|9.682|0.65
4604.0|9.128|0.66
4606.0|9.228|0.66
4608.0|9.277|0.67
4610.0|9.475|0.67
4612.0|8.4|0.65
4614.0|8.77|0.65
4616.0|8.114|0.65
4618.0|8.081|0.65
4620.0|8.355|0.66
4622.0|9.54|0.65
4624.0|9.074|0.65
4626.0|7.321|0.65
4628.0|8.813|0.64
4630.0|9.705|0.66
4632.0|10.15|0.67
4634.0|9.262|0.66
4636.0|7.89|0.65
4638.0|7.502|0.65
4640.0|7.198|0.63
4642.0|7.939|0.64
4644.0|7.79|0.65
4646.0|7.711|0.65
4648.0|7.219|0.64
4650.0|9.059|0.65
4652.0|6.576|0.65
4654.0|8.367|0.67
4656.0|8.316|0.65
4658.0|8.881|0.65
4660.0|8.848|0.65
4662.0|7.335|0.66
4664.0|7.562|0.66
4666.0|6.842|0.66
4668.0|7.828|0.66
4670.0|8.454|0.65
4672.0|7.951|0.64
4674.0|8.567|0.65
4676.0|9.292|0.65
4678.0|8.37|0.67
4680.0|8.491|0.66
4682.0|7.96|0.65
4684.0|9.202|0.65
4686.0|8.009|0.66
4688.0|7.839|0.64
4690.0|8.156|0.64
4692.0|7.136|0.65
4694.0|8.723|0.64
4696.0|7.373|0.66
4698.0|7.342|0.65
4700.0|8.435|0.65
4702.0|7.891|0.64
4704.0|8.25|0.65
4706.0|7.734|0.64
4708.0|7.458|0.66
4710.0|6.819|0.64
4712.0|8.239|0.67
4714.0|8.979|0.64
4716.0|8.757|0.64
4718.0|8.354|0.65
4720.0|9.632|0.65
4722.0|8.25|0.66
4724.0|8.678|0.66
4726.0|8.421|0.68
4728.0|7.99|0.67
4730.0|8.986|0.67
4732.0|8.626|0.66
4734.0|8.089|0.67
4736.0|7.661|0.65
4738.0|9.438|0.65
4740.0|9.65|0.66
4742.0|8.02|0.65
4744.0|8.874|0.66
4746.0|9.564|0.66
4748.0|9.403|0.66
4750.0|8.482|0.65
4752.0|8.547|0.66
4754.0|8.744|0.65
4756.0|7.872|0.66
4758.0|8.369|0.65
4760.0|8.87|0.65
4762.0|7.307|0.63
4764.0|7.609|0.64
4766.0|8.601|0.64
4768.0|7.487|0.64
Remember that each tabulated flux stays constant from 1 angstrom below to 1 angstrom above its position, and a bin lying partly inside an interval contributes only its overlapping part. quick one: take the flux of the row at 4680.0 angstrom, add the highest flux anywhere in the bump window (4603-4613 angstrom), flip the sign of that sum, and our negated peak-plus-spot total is -18.0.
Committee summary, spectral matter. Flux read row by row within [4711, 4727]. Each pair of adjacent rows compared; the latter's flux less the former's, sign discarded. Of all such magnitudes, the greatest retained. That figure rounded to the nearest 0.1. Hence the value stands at 1.4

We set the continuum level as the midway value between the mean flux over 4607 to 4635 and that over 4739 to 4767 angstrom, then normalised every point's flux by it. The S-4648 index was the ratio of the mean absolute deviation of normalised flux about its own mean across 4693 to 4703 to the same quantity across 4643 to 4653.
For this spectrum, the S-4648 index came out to 0.81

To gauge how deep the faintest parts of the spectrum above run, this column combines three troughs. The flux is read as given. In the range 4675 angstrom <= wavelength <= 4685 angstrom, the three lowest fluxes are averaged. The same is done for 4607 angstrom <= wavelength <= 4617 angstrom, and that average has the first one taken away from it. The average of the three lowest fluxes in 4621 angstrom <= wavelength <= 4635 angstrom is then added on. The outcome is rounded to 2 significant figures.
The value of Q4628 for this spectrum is 8.6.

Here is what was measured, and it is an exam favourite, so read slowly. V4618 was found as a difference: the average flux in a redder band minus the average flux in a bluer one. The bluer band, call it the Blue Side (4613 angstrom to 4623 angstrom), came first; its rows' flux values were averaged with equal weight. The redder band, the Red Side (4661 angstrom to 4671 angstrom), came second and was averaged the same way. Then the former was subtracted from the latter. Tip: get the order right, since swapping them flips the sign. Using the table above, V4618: -1.0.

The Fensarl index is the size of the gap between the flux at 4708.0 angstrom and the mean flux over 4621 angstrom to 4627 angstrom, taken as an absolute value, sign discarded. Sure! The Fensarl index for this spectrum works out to 1.2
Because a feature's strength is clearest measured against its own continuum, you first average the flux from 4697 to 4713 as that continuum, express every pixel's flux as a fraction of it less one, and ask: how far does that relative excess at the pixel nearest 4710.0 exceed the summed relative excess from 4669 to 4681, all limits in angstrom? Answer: -0.70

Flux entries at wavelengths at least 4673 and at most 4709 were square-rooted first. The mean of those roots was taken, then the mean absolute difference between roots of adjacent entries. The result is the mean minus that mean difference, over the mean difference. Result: 22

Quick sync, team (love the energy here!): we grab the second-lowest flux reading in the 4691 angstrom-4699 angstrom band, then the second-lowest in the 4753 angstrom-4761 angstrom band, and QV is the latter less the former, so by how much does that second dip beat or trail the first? 1.0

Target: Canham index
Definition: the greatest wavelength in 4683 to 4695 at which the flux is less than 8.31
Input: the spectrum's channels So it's 4692.0 angstrom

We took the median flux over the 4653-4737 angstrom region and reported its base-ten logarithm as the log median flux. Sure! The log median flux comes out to 0.92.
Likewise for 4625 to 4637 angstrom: 0.96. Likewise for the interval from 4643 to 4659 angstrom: 0.91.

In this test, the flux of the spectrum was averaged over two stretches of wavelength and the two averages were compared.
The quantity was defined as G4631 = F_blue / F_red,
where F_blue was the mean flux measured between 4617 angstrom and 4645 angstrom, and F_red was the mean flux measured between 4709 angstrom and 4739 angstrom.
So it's 1.00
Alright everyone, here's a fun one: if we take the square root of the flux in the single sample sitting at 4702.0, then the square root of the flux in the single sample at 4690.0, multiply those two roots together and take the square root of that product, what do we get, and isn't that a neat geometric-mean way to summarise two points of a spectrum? 2.83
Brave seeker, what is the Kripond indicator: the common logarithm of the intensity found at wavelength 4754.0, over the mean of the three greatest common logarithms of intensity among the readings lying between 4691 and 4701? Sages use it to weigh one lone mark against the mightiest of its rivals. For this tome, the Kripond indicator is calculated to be 1.03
